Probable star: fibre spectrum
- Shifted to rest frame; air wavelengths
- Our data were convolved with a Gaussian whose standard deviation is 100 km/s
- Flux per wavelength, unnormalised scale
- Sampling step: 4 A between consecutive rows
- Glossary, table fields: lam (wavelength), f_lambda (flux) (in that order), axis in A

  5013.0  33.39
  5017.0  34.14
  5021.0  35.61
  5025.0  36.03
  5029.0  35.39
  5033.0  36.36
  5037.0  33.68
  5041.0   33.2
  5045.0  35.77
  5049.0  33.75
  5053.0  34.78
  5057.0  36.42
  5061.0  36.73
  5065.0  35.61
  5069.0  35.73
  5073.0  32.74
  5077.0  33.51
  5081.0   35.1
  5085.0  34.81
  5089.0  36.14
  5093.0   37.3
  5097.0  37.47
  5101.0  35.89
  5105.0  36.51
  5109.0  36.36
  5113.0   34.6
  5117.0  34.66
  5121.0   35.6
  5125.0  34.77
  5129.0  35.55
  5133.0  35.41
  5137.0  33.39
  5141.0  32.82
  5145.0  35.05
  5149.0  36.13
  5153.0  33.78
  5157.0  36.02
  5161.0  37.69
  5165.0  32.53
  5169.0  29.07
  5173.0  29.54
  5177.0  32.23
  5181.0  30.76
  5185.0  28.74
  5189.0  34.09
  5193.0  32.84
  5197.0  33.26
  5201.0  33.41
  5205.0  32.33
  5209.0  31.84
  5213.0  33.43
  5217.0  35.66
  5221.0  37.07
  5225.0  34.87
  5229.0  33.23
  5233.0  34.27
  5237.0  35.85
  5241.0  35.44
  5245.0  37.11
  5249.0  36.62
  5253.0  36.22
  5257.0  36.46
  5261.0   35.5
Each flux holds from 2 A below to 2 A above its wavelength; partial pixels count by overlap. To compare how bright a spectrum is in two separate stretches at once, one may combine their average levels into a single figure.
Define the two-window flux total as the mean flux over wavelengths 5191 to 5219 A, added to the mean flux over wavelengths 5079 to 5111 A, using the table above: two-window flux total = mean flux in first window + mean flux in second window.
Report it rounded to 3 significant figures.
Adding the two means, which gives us 69.5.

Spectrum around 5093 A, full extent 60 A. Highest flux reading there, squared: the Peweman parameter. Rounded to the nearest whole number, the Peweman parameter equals 1404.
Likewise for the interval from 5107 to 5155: 1322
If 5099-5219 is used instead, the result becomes 1421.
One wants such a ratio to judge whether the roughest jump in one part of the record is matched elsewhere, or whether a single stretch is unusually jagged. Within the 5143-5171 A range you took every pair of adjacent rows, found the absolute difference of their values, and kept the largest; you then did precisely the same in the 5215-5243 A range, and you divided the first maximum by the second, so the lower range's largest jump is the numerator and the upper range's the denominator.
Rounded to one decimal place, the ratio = 2.3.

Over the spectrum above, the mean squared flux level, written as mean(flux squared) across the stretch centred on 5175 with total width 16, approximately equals 926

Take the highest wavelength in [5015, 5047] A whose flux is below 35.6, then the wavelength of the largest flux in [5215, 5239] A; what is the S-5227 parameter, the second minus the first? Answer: 180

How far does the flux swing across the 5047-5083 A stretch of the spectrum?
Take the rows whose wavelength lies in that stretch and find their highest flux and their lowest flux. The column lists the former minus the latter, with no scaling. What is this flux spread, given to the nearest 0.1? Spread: 4.0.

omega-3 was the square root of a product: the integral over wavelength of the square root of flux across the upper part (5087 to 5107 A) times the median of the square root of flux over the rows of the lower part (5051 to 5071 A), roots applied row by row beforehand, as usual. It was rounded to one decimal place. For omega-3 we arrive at 26.9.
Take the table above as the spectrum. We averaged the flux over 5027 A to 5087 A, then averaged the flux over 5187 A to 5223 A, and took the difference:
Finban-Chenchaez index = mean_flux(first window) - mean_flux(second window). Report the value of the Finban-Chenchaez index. 1.1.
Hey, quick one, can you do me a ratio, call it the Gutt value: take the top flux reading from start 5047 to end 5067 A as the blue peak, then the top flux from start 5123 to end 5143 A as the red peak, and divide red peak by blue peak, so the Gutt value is 0.97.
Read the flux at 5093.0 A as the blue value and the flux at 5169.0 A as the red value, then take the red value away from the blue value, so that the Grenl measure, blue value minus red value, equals 8.23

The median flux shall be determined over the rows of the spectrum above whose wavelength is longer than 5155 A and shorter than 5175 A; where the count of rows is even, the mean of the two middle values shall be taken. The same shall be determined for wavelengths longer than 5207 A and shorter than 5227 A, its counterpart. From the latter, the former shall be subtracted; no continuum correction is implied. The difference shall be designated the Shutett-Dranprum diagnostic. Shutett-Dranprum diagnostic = 2.3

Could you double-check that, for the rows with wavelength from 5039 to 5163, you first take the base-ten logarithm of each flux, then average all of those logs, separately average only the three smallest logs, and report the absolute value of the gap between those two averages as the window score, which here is 0.030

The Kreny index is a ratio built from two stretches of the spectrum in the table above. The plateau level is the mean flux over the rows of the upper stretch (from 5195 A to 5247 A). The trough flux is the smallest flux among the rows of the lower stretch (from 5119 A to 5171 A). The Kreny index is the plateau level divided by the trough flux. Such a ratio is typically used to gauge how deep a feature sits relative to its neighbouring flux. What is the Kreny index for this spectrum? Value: 1.18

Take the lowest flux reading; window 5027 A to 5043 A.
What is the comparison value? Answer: 33.2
